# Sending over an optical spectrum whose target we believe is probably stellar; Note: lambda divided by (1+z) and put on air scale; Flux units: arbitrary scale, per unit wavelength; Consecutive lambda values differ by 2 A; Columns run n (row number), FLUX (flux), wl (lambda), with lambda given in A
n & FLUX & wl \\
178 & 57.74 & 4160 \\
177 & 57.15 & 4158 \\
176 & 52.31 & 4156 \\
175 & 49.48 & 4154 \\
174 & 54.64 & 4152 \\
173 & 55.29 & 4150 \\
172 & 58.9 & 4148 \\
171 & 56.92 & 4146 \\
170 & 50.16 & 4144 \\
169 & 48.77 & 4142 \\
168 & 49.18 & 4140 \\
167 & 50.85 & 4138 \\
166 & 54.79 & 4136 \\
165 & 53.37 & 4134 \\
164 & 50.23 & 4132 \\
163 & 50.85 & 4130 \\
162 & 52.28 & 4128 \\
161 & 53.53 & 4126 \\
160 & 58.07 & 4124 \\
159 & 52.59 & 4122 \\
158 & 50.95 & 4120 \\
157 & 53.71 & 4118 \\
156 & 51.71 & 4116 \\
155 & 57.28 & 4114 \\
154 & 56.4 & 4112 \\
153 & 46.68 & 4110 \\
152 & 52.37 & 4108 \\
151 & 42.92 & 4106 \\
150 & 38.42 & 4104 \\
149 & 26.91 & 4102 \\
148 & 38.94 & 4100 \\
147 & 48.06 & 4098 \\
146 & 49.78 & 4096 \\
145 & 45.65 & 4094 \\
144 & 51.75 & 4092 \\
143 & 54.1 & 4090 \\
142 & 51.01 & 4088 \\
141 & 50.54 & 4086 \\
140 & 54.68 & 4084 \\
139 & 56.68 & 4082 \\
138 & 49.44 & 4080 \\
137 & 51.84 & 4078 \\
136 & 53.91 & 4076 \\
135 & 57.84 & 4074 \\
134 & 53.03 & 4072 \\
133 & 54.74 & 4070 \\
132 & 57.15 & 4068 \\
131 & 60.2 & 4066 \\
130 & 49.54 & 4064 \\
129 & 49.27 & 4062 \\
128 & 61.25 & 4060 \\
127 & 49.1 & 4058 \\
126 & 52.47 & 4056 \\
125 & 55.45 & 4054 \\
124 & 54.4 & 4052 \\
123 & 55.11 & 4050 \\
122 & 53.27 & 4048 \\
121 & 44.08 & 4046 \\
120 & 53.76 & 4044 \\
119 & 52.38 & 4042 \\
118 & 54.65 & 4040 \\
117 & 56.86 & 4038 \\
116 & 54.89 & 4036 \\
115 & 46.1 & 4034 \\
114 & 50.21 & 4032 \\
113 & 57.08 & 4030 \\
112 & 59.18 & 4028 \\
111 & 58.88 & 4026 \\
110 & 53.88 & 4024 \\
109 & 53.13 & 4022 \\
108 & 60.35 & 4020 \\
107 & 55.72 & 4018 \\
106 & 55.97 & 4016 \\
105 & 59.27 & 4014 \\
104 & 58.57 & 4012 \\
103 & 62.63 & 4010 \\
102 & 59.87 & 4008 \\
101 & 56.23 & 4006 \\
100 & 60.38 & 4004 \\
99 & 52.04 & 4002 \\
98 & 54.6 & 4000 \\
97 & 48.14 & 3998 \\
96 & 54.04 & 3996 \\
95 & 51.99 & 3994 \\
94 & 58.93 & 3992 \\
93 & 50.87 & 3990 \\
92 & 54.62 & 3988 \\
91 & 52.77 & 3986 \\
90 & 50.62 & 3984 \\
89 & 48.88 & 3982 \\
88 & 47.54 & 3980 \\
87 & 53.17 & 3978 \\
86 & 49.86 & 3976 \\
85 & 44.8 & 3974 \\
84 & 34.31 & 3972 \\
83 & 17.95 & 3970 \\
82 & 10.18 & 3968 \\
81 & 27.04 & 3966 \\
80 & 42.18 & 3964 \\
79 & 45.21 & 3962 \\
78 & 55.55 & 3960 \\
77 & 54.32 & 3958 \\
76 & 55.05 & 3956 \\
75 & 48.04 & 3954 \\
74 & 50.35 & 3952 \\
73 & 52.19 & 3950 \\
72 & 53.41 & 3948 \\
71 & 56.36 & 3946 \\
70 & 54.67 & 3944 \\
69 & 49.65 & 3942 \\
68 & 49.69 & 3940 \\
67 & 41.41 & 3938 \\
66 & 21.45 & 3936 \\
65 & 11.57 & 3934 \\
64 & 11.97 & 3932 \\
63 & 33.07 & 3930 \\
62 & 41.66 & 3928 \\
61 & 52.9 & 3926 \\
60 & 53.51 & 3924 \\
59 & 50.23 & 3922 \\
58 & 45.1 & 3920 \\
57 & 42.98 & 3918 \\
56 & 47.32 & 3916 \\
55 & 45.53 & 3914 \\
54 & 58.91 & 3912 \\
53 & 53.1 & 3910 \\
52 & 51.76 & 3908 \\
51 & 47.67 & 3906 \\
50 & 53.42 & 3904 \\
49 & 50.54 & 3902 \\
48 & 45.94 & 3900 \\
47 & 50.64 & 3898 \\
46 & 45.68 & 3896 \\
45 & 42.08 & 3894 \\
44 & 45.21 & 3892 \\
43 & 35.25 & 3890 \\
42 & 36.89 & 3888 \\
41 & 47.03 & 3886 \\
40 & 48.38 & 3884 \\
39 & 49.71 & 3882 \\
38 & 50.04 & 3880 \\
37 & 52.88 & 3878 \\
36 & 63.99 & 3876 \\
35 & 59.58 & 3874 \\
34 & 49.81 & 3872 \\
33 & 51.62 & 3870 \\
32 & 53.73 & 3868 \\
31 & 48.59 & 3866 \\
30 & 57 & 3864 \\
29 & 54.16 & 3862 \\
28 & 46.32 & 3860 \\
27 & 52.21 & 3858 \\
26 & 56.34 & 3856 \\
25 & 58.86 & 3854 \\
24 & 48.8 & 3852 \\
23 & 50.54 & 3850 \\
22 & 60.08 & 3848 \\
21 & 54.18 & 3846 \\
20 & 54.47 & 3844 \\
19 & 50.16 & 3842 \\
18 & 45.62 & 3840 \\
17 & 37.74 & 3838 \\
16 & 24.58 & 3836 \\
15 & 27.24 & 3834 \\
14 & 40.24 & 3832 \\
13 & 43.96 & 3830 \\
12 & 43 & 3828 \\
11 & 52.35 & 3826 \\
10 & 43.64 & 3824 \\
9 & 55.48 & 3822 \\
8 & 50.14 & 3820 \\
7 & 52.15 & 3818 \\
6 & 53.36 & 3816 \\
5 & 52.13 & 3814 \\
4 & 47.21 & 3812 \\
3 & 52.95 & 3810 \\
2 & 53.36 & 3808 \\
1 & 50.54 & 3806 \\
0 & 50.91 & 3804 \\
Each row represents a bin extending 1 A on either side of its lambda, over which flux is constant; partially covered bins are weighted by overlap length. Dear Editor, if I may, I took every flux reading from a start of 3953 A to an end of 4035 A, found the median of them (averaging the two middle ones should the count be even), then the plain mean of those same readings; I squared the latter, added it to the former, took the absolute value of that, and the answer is 2603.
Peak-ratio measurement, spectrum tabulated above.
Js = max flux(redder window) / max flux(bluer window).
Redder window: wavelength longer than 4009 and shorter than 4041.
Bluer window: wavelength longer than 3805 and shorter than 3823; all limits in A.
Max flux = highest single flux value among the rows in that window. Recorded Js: 1.13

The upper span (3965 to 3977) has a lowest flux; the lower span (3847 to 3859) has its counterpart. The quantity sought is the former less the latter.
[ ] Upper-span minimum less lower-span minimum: -39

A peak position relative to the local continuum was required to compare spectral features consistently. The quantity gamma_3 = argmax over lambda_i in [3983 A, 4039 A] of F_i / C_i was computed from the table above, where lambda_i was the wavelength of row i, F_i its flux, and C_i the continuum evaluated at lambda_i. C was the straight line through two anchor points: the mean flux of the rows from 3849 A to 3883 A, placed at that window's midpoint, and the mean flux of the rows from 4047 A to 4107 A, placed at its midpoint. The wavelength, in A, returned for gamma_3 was 4010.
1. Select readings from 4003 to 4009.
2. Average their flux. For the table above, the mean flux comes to 59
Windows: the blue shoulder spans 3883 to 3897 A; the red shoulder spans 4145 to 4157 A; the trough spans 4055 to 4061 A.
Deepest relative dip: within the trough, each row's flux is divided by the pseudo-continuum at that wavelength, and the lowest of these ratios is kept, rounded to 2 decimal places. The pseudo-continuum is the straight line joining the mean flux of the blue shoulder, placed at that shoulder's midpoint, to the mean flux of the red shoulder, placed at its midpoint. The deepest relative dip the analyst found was 0.97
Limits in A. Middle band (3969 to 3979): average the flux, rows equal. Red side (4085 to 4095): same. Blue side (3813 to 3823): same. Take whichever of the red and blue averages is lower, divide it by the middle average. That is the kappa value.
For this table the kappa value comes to 1.26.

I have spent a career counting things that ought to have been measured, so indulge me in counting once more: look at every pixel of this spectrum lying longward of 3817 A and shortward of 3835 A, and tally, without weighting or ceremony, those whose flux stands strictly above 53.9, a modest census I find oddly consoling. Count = 1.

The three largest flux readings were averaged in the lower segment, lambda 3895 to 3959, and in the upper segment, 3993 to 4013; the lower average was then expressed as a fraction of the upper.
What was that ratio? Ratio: 0.93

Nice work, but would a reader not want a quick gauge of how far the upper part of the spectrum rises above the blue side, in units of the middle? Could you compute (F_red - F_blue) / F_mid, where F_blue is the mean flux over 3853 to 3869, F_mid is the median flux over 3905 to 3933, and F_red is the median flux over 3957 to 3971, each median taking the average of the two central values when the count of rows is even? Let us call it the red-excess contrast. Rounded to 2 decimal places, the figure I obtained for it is -0.24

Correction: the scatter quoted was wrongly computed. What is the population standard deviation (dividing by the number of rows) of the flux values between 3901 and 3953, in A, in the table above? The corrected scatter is 12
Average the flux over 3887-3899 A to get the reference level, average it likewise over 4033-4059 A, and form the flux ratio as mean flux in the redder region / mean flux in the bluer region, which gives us 1.2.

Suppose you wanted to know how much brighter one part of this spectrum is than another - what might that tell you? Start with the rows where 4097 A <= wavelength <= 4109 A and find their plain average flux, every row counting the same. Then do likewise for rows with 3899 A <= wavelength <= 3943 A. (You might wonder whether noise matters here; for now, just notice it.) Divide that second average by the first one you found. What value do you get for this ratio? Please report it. 1.06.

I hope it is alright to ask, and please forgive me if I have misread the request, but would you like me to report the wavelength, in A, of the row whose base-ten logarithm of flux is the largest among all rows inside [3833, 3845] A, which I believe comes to 3844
